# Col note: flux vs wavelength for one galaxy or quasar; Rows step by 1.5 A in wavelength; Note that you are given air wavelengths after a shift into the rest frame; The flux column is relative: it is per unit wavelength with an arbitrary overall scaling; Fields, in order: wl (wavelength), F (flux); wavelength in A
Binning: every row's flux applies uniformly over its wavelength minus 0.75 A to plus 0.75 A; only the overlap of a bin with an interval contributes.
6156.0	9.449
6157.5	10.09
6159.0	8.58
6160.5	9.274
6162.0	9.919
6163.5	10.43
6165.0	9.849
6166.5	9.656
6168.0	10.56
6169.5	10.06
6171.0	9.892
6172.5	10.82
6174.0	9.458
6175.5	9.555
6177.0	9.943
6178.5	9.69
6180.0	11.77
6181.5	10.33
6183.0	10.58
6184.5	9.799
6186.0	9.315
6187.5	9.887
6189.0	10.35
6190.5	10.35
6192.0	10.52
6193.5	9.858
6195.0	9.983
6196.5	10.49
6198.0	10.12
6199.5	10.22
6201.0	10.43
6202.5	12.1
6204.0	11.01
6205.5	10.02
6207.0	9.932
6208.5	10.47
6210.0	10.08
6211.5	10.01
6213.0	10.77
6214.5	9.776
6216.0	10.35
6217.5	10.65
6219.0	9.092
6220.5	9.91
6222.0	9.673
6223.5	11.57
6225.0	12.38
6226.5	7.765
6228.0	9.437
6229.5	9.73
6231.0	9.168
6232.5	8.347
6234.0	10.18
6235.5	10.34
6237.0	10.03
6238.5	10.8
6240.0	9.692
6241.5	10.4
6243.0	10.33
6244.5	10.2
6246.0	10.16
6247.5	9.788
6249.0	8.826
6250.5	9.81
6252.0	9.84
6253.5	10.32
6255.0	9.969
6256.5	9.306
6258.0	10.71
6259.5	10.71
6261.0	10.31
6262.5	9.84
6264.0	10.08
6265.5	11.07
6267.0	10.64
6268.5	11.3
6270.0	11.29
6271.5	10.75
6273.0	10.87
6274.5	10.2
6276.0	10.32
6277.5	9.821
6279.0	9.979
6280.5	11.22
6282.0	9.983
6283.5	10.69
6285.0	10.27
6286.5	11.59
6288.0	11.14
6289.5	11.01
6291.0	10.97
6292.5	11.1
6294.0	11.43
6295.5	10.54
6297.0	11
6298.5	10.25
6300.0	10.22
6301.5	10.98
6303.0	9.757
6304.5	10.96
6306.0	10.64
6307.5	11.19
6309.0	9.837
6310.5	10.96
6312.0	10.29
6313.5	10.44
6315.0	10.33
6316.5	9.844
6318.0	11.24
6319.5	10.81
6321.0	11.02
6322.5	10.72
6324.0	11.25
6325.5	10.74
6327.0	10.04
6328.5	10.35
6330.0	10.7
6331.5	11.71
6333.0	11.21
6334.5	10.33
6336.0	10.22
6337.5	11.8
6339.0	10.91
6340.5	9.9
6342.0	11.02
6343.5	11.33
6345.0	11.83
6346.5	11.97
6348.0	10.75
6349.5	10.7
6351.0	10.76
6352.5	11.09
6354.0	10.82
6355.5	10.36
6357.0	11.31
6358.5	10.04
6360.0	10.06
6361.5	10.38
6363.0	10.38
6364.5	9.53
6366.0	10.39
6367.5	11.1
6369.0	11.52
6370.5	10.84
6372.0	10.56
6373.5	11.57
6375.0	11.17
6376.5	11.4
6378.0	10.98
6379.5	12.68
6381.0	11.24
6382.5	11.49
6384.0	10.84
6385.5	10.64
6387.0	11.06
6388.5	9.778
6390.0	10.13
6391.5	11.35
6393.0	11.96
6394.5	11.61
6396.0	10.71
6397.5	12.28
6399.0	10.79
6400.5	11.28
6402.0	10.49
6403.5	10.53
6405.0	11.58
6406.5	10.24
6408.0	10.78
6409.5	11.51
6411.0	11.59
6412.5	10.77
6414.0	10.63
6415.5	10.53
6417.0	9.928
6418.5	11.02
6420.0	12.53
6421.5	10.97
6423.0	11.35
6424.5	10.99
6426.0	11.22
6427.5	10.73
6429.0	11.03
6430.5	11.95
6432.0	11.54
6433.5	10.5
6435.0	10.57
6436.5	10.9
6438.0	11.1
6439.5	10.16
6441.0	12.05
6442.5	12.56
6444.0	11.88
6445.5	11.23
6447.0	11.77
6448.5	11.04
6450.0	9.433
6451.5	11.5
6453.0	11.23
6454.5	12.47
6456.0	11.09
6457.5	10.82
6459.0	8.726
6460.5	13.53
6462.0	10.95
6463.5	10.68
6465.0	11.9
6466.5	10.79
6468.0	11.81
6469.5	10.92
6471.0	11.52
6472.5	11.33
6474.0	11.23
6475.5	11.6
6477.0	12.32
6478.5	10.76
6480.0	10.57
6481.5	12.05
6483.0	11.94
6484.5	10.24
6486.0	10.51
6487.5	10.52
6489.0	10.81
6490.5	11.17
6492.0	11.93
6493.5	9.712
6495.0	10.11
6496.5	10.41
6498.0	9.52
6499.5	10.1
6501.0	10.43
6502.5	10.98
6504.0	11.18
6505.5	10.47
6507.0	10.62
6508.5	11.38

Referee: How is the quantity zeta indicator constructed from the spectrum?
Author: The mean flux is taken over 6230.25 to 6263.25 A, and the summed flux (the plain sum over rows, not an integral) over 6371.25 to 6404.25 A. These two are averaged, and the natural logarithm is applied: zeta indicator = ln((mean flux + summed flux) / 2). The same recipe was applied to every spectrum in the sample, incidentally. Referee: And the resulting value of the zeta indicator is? 4.85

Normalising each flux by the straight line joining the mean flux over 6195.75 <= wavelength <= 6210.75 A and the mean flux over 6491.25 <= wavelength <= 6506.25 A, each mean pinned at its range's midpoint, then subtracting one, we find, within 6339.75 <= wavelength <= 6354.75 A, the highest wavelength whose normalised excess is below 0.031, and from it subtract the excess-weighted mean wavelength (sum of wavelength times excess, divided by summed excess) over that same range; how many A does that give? 3.6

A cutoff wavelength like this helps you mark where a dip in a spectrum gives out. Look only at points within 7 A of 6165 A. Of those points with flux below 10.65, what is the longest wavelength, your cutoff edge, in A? 6171.0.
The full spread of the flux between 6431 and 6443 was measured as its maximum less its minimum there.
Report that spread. 2.4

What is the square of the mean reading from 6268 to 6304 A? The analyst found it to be 114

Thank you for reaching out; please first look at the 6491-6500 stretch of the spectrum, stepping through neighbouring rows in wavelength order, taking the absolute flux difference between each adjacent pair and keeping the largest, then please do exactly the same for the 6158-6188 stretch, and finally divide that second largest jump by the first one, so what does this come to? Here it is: 0.9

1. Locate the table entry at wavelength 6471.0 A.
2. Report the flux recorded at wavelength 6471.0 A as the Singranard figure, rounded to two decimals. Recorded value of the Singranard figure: 11.52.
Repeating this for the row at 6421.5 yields 10.97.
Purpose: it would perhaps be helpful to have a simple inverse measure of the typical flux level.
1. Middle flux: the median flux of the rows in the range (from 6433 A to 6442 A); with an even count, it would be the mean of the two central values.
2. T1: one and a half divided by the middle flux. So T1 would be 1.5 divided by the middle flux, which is 0.140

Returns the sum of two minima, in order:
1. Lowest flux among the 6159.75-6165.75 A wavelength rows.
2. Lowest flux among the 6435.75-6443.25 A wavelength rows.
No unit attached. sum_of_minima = 19.4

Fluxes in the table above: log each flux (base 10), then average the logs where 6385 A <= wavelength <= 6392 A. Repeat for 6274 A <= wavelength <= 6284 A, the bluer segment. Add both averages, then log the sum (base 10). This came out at 0.309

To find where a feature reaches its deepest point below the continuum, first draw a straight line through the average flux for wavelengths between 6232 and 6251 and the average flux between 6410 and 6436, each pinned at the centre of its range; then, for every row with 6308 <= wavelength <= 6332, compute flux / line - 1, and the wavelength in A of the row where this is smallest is 6316.5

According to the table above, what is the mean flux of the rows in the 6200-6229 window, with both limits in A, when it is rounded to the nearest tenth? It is 10.3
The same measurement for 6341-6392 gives 10.9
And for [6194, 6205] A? 10.6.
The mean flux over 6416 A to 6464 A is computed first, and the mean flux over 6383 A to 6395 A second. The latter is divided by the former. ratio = 0.98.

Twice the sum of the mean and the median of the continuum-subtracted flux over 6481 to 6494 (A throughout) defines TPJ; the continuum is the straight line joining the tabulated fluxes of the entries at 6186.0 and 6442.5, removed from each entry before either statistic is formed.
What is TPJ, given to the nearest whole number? -9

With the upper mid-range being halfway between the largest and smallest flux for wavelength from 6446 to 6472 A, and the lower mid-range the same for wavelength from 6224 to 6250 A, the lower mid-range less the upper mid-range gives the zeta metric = -1.1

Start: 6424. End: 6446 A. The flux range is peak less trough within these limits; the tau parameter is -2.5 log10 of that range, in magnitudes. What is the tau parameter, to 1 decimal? -1.0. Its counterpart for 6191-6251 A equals -1.7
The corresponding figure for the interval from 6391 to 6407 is -0.8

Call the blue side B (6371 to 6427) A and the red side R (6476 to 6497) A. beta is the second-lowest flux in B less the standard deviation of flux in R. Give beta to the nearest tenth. 9.1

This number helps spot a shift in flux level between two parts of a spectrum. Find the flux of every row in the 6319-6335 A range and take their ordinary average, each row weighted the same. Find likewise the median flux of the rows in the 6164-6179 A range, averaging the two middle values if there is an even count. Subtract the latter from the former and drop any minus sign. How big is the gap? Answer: 0.94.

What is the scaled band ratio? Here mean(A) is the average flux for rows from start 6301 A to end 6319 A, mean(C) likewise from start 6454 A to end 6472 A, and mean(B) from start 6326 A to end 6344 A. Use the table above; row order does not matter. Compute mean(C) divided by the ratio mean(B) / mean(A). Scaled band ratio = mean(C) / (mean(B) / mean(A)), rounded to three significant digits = 11.0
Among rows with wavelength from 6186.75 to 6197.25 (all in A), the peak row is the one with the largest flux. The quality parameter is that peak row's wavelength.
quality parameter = 6192.0 A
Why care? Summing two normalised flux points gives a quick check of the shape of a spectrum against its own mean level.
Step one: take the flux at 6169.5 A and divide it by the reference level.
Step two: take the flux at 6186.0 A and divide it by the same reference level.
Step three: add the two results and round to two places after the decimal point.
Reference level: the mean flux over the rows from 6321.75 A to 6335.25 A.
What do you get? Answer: 1.80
